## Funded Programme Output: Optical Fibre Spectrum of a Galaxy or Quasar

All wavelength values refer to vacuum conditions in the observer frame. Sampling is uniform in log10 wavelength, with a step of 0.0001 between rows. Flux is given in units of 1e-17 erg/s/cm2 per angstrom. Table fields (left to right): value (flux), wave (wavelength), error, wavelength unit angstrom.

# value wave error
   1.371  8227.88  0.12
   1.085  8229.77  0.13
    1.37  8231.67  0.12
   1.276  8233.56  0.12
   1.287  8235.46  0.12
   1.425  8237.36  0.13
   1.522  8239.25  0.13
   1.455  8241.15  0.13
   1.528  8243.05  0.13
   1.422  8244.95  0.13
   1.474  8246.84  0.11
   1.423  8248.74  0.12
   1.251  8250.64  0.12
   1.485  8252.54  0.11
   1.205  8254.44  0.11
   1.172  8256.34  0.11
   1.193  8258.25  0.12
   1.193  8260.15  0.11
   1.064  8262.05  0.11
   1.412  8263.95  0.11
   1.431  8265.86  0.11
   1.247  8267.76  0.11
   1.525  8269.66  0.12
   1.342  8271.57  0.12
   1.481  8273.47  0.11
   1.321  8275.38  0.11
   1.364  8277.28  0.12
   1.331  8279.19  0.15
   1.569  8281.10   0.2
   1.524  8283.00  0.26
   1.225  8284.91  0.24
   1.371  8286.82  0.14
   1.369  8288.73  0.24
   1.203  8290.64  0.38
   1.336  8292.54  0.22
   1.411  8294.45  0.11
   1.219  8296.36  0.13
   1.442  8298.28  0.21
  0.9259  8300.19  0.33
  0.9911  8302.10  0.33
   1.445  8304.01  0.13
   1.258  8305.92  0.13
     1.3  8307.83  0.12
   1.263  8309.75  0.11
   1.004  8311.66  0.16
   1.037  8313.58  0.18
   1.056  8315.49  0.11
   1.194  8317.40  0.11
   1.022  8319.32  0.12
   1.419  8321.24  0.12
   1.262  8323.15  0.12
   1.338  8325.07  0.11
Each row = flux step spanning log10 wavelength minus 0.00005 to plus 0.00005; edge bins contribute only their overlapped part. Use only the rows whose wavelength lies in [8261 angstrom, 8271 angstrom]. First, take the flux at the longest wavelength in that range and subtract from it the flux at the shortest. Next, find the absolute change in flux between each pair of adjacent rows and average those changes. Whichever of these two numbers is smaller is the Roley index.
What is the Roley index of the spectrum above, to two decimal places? 0.21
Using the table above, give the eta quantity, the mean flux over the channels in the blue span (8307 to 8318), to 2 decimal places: 1.14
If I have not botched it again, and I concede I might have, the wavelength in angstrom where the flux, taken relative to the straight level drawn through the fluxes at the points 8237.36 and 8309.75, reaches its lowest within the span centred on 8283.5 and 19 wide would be 8290.64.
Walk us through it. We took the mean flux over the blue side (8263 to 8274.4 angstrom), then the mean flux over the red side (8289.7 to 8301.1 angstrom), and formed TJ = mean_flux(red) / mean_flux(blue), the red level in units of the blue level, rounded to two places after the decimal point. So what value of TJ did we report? 0.89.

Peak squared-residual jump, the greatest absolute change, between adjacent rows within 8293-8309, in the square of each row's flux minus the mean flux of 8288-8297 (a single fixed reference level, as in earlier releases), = 0.13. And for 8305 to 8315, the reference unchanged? 0.09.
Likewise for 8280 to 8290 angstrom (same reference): 0.04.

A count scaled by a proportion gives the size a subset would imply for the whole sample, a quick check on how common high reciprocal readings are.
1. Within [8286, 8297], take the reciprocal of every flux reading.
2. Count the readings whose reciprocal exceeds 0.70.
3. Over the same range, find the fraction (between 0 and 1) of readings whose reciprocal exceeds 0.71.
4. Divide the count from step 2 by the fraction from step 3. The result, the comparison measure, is 7.2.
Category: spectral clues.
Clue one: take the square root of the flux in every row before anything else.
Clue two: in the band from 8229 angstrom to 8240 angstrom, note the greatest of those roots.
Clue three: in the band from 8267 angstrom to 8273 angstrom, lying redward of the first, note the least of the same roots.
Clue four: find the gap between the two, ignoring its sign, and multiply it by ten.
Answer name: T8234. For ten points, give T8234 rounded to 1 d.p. 1.2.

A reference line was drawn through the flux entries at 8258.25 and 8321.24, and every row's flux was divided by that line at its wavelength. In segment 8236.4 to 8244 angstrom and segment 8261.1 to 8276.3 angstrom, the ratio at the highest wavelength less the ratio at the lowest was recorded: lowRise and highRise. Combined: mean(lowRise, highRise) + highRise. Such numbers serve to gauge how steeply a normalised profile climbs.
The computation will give 0.3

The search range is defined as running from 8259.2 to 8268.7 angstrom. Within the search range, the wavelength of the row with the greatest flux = 8265.86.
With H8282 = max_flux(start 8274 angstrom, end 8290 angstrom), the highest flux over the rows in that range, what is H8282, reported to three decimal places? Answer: 1.569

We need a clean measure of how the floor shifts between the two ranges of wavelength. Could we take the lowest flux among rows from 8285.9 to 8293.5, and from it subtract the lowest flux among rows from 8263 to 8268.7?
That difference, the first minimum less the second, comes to -0.04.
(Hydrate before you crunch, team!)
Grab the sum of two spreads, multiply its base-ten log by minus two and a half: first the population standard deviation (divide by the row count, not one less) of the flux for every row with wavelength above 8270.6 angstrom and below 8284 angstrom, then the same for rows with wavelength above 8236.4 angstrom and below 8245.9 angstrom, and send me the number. 2.12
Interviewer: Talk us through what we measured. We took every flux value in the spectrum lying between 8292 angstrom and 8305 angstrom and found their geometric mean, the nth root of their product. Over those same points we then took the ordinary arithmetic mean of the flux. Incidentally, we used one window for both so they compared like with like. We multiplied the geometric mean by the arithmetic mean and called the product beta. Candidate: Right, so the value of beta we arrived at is 1.5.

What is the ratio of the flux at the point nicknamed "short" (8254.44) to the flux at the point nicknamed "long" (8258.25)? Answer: 1.01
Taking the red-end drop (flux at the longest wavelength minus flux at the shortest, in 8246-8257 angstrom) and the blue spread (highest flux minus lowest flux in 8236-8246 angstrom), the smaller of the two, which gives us -0.30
